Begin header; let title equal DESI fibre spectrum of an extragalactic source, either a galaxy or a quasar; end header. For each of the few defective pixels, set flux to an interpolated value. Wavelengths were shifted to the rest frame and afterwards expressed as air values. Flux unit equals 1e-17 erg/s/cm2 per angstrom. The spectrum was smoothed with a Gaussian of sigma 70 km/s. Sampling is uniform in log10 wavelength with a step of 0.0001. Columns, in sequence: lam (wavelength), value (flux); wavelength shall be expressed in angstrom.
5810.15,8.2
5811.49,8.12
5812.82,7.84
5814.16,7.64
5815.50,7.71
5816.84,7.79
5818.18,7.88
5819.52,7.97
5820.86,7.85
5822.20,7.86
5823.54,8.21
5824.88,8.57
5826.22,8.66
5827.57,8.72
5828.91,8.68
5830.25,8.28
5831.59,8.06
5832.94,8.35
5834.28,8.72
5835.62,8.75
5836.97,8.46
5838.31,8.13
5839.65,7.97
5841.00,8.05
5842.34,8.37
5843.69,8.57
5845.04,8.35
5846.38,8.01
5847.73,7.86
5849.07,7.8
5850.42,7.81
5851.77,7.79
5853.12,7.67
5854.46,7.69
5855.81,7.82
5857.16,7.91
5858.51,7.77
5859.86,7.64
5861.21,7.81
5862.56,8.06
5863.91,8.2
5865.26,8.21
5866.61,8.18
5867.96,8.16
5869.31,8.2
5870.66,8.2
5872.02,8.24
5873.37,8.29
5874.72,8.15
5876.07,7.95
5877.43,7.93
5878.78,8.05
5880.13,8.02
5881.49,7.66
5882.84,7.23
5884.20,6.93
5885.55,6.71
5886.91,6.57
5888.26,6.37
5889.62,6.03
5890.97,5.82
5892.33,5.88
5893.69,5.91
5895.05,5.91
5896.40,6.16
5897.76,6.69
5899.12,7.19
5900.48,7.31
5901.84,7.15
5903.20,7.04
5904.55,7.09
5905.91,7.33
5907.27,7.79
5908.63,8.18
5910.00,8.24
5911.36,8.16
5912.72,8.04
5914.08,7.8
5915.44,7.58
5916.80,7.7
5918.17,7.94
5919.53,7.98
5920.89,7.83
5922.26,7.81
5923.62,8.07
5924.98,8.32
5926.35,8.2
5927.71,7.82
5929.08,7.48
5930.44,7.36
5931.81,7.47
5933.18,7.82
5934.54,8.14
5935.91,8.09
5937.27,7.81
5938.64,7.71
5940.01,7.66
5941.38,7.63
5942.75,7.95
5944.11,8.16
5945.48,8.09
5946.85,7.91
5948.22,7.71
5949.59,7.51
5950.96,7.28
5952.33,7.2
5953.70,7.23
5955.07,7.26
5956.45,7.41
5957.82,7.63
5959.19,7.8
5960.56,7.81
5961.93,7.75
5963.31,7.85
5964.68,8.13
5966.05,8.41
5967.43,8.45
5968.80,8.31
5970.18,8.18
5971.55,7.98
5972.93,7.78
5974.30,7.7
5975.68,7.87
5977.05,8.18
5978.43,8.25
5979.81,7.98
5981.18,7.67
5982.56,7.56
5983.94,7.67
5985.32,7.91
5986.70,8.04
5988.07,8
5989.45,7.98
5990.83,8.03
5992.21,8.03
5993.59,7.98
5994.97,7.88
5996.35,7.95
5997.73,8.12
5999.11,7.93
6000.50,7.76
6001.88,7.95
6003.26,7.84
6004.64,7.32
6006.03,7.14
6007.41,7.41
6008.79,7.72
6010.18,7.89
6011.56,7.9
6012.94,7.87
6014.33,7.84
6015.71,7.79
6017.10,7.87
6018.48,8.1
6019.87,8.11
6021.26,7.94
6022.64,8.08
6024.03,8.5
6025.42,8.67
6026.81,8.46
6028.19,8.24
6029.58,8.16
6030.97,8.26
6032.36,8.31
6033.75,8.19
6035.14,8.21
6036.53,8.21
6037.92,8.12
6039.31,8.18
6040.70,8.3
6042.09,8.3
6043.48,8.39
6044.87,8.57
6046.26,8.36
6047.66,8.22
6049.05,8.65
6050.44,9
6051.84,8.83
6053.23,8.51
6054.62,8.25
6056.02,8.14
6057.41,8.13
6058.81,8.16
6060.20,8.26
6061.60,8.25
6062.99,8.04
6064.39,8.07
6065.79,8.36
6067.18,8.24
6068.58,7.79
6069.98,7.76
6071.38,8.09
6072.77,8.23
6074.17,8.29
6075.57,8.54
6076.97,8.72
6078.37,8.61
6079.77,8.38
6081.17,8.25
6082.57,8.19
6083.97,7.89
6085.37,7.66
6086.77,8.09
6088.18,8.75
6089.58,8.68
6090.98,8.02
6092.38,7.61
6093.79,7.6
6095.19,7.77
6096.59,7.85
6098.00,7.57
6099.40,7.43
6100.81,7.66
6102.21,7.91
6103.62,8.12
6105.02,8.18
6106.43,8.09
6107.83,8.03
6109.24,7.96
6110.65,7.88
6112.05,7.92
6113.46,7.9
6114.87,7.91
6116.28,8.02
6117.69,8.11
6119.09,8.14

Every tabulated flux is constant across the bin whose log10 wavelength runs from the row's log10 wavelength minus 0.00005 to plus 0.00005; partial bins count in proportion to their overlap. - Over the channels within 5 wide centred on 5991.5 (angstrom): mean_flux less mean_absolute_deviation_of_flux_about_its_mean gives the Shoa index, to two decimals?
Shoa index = 7.98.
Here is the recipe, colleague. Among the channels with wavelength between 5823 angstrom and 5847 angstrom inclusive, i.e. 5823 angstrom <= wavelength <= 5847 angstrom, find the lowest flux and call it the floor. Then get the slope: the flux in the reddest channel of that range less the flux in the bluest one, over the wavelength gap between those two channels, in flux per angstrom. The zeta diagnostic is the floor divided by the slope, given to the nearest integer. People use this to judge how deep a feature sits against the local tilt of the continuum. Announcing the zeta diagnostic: -910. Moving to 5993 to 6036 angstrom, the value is 1290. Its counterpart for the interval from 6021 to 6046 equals 298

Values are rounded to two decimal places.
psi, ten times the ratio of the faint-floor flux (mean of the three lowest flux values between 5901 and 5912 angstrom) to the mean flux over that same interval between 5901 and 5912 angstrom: 9.31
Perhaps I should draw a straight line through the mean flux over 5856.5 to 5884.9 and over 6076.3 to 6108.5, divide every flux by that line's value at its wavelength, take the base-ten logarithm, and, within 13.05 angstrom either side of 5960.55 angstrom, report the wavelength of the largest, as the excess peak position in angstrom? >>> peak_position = 5967.43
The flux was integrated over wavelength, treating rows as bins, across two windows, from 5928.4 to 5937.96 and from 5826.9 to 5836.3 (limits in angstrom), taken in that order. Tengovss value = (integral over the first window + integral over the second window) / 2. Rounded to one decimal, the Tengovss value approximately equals 77.0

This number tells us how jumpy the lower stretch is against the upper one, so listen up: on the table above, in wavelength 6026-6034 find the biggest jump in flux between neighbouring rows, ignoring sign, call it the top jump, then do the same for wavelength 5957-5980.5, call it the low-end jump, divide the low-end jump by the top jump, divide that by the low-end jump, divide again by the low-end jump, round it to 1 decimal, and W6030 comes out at 14.7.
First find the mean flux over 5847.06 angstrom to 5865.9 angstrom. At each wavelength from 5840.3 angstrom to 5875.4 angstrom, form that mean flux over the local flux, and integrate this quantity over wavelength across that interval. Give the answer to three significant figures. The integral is 34.4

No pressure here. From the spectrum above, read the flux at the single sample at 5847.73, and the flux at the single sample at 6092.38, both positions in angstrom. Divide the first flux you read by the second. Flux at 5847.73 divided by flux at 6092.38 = 1.03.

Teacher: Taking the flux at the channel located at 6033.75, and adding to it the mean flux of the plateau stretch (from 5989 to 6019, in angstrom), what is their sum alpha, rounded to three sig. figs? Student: 16.0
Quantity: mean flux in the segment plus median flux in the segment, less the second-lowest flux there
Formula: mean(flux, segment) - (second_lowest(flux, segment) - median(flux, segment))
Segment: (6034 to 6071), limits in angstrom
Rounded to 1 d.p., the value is 8.7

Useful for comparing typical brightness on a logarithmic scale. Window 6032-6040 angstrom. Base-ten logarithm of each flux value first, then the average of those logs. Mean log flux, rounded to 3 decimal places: 0.914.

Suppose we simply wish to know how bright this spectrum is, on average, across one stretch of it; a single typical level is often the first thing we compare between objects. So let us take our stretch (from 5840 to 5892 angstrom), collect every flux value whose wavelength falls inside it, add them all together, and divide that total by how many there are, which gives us 7.7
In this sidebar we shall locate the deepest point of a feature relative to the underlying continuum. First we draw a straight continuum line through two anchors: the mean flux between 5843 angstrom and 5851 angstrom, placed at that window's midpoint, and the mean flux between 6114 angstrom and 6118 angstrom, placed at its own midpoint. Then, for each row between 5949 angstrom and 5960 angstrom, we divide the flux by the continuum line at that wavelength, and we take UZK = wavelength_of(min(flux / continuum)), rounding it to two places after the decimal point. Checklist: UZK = 5952.33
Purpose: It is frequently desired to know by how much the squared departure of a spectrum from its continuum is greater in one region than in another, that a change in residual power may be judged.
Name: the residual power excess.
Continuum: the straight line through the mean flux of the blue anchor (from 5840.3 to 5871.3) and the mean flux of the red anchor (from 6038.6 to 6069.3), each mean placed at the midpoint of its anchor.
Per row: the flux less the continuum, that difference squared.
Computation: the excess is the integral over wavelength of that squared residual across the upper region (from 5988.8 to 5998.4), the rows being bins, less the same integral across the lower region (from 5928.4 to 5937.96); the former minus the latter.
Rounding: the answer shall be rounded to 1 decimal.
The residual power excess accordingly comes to -1.7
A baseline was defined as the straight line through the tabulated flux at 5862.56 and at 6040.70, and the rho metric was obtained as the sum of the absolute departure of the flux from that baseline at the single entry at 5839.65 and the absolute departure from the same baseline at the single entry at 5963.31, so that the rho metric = 0.4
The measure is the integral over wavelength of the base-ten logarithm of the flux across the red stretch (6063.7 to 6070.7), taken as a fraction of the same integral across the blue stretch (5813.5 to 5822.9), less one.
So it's -0.2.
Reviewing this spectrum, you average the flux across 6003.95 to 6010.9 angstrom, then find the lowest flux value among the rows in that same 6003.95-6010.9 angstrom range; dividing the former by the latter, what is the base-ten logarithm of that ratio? 0.021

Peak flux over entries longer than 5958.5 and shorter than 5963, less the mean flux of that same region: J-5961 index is 0.02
